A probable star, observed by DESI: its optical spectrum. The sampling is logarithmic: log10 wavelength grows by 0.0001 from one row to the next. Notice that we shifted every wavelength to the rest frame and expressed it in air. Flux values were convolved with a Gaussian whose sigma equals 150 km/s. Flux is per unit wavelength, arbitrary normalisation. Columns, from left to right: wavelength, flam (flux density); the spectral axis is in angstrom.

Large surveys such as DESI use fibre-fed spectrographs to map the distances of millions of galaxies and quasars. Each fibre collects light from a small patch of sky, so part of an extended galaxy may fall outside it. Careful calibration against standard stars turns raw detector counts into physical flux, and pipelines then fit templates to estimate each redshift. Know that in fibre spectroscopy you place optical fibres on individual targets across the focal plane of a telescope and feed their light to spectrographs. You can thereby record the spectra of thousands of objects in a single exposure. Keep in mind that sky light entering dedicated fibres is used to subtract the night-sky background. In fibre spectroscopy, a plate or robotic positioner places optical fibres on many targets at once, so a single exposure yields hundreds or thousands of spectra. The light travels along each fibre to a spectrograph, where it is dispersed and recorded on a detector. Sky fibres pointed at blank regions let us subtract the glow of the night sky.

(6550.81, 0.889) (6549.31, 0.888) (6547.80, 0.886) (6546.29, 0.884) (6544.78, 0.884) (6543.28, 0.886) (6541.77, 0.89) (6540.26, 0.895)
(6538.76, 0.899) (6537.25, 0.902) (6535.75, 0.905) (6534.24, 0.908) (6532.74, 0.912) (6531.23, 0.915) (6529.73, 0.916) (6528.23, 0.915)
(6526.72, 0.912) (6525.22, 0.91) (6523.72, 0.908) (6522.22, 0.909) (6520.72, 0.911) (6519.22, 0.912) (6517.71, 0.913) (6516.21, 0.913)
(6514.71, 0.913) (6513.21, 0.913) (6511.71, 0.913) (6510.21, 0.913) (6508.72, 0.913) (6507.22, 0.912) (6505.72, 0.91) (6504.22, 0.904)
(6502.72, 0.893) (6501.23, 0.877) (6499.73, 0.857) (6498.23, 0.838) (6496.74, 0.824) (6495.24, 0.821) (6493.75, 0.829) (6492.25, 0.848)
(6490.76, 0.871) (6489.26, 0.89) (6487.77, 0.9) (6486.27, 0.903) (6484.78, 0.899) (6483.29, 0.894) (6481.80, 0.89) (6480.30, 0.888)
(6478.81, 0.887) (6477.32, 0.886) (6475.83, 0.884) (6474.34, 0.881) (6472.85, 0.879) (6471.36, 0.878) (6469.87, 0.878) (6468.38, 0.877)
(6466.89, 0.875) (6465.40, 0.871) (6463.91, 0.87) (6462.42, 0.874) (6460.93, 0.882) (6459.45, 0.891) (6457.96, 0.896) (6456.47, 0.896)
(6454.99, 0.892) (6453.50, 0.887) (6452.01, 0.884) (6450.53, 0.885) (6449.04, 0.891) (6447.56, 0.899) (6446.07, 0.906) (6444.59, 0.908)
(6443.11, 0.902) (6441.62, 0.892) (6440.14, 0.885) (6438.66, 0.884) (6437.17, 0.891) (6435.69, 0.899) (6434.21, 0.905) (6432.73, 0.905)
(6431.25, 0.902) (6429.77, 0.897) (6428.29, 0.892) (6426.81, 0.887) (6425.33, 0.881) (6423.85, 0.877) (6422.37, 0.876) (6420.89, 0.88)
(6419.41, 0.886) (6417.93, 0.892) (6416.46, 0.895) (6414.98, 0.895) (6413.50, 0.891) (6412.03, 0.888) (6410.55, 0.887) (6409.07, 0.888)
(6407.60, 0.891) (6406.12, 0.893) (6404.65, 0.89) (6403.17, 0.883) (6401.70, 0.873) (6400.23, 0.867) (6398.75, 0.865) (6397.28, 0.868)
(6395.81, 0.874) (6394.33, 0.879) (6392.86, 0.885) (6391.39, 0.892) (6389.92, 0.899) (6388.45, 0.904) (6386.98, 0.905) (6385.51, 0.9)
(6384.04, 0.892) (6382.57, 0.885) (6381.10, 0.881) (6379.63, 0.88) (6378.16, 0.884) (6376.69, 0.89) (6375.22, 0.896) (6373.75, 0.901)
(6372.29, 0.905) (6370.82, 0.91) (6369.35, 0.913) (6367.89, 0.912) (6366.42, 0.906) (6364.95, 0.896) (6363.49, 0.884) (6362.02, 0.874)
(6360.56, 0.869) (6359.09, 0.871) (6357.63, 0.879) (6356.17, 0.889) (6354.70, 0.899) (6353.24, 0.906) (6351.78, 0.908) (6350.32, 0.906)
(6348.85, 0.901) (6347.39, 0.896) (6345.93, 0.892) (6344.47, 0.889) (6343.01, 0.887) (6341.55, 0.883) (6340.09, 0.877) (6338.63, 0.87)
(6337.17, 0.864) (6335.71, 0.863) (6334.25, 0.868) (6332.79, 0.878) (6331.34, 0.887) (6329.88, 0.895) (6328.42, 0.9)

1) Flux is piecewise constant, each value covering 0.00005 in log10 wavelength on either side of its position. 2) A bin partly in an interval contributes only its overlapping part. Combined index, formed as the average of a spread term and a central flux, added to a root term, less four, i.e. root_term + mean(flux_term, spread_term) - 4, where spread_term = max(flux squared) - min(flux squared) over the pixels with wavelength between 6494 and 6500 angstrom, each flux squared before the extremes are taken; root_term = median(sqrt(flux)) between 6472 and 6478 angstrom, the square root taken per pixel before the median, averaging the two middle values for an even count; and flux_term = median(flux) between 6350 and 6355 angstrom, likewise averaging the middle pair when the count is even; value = -2.577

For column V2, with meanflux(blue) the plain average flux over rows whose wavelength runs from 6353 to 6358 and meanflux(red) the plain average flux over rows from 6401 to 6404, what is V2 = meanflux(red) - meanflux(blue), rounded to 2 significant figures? -0.015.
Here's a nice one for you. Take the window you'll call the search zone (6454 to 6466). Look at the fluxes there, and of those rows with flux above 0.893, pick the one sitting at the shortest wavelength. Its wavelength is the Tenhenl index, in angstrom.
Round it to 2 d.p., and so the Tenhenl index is 6456.47 angstrom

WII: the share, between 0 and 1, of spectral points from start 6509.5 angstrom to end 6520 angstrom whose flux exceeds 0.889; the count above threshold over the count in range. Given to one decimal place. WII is 1.0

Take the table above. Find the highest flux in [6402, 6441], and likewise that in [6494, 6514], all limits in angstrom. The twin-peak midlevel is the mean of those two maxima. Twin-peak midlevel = 0.909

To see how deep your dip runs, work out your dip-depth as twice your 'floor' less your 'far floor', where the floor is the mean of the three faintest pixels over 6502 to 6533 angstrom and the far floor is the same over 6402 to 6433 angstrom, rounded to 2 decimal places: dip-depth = 0.93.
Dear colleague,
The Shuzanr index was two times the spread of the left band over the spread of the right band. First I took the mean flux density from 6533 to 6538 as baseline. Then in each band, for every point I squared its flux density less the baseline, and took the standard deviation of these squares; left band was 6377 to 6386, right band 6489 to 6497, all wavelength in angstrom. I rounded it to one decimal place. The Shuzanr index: 0.2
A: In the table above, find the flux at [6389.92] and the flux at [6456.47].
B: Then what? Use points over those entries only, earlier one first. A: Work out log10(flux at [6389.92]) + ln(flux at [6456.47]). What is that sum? -0.156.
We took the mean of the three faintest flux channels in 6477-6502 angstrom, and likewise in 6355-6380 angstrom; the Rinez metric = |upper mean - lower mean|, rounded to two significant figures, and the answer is 0.047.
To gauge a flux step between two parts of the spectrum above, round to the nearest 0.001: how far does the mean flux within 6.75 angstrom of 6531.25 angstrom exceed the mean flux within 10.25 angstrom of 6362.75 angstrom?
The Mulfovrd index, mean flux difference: 0.017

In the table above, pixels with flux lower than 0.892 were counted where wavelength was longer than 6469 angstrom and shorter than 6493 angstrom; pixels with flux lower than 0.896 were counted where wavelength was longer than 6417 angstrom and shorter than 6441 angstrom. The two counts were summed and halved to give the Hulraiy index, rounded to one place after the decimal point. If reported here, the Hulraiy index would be 11.5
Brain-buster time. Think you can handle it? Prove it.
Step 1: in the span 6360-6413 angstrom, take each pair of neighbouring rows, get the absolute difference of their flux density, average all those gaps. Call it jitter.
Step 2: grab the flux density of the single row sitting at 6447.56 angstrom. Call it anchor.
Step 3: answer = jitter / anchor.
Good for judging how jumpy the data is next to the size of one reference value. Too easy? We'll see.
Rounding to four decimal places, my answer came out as 0.0056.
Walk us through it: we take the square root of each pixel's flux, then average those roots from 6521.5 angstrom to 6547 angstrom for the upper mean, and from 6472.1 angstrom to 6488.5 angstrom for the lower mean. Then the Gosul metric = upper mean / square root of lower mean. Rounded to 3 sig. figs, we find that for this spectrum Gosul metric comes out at 0.978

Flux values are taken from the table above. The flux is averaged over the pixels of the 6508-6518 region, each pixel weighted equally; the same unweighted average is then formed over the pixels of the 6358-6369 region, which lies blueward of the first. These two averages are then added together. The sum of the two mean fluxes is 1.80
